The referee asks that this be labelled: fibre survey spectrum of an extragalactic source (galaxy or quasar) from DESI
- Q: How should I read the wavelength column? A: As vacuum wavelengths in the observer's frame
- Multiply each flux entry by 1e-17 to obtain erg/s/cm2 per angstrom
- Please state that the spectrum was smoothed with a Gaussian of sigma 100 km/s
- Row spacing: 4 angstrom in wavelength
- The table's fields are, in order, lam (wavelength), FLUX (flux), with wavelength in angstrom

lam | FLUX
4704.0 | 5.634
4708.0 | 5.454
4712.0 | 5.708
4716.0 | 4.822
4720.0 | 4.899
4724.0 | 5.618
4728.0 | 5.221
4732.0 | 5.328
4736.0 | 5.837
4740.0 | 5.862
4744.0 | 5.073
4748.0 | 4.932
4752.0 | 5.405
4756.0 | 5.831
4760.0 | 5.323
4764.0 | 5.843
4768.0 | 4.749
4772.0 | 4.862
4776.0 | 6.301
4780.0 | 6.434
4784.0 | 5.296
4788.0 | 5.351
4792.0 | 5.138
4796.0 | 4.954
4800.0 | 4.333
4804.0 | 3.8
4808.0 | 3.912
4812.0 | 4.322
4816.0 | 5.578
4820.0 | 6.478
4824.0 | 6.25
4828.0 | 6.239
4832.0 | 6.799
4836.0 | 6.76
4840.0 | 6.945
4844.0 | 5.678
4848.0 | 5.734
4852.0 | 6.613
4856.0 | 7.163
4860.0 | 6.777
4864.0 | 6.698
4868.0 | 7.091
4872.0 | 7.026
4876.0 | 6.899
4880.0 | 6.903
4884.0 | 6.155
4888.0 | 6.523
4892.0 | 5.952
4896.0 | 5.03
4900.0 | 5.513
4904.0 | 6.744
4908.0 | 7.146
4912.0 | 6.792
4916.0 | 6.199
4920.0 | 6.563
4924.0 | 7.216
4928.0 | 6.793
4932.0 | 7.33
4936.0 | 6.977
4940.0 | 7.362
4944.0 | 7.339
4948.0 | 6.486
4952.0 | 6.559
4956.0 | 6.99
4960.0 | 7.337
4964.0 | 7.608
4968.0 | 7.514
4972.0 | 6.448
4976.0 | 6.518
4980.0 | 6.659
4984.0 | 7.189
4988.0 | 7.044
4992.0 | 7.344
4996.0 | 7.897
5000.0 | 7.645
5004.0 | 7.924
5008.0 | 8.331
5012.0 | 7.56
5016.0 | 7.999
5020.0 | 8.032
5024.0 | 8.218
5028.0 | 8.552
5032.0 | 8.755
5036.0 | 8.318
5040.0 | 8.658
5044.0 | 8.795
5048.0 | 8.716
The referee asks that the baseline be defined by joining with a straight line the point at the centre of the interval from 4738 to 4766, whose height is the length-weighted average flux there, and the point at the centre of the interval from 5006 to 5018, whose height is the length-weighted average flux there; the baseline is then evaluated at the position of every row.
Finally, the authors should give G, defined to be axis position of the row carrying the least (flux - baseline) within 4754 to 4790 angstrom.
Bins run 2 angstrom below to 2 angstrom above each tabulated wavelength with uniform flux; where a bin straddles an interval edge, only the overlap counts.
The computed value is 4768.0 angstrom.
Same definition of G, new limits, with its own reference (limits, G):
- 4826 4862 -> 4844.0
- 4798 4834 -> 4804.0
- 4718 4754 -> 4748.0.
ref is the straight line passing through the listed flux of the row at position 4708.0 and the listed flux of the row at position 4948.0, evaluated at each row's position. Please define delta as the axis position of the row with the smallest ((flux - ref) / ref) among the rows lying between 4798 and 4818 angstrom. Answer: 4804.0 angstrom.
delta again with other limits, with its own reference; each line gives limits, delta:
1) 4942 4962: 4948.0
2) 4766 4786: 4768.0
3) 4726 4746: 4744.0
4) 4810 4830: 4812.0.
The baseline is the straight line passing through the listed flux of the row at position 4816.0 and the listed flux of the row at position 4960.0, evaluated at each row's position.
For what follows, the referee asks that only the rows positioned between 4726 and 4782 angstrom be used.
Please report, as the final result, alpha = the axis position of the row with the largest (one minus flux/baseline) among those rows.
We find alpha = 4768.0 angstrom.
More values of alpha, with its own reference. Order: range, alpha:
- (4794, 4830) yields 4804.0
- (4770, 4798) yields 4796.0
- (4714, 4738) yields 4716.0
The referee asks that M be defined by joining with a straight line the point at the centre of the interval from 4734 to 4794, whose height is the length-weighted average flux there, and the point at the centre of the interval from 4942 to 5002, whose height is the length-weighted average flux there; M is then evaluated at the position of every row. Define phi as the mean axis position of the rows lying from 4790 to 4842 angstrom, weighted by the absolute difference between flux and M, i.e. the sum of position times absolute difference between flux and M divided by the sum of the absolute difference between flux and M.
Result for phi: 4812.5 angstrom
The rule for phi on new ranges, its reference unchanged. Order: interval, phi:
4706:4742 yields 4723.8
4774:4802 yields 4789.8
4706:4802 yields 4763.1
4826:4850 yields 4837.9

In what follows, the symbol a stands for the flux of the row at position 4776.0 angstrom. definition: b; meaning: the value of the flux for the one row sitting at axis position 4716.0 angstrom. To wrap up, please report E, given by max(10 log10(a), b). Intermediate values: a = 6.301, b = 4.822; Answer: 8.0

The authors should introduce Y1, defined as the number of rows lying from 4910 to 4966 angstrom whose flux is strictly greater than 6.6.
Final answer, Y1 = 10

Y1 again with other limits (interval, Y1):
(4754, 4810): 0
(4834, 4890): 10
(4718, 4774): 0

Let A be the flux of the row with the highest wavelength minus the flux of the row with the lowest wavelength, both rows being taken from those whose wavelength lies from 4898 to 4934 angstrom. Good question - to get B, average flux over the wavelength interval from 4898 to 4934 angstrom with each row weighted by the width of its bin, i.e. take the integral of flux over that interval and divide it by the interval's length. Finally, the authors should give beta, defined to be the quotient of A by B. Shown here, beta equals 0.27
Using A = 2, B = 6.7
